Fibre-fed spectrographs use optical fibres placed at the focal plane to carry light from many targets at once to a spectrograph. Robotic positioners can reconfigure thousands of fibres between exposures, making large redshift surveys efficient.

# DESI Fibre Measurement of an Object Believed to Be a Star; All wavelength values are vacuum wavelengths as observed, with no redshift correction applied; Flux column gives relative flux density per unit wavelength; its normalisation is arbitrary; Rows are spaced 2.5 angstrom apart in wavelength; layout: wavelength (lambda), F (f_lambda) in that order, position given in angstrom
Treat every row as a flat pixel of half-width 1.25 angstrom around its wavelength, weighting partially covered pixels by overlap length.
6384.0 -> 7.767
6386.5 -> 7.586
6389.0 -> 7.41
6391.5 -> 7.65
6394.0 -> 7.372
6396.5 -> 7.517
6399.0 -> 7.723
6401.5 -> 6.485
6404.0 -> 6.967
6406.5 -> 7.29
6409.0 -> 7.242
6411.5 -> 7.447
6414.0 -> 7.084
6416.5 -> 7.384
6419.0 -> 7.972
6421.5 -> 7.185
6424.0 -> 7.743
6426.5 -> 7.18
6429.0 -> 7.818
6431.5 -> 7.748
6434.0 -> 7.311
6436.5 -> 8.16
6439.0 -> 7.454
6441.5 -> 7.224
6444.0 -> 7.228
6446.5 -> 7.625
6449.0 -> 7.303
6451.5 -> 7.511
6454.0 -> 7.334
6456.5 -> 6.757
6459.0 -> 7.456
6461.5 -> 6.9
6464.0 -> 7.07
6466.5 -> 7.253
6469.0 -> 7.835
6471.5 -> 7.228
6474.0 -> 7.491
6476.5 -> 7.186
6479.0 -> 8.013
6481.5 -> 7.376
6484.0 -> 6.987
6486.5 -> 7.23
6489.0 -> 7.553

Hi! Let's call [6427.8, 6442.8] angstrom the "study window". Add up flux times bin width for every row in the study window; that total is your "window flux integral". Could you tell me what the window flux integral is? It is 114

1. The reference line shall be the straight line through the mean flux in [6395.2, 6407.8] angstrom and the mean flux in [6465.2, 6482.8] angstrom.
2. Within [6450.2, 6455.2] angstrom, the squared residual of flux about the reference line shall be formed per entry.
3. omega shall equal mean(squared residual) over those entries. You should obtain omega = 0.009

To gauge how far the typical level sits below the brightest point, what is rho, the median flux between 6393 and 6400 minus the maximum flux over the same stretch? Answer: -0.21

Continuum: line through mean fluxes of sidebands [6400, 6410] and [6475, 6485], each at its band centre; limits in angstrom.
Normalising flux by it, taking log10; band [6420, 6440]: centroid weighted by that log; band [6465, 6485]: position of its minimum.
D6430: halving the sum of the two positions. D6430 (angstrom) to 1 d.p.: 6457.7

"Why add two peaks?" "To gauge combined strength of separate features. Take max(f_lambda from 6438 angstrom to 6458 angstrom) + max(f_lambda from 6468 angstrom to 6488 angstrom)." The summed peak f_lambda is 15.6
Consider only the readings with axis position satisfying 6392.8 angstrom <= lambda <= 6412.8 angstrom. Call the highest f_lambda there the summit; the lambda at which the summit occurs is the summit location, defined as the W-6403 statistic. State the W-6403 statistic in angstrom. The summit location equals 6399.0 angstrom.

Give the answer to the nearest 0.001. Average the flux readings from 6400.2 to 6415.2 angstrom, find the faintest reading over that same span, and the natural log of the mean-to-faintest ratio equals 0.089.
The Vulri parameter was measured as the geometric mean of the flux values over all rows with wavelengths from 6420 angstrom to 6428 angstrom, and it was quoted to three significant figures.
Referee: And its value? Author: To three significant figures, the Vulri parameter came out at 7.36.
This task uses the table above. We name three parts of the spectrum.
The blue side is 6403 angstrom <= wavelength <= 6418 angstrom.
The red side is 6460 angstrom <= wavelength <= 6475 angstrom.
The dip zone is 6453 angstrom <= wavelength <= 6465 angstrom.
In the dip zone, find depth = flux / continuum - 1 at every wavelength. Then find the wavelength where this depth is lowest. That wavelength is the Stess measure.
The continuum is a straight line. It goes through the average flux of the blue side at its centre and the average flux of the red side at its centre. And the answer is 6456.5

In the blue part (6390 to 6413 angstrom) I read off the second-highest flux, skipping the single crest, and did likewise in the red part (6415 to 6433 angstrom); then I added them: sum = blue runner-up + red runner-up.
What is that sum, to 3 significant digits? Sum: 15.5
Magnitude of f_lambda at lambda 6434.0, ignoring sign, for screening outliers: 7.31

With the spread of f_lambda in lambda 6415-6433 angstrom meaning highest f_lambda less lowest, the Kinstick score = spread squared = 0.63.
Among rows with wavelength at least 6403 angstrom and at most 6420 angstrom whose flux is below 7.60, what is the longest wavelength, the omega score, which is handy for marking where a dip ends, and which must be 6416.5 angstrom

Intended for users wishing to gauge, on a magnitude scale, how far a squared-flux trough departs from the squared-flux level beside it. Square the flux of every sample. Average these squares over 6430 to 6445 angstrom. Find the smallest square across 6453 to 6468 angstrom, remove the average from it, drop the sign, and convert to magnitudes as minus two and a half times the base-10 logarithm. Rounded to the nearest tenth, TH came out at -2.6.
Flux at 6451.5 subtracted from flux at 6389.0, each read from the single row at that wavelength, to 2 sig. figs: -0.10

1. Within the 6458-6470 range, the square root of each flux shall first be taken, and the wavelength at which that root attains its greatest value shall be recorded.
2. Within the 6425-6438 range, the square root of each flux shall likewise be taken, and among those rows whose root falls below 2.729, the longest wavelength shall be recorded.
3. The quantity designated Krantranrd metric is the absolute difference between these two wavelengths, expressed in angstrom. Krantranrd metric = 35.0 angstrom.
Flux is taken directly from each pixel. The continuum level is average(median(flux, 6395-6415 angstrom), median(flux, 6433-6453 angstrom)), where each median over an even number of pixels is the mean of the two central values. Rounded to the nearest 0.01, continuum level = 7.32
